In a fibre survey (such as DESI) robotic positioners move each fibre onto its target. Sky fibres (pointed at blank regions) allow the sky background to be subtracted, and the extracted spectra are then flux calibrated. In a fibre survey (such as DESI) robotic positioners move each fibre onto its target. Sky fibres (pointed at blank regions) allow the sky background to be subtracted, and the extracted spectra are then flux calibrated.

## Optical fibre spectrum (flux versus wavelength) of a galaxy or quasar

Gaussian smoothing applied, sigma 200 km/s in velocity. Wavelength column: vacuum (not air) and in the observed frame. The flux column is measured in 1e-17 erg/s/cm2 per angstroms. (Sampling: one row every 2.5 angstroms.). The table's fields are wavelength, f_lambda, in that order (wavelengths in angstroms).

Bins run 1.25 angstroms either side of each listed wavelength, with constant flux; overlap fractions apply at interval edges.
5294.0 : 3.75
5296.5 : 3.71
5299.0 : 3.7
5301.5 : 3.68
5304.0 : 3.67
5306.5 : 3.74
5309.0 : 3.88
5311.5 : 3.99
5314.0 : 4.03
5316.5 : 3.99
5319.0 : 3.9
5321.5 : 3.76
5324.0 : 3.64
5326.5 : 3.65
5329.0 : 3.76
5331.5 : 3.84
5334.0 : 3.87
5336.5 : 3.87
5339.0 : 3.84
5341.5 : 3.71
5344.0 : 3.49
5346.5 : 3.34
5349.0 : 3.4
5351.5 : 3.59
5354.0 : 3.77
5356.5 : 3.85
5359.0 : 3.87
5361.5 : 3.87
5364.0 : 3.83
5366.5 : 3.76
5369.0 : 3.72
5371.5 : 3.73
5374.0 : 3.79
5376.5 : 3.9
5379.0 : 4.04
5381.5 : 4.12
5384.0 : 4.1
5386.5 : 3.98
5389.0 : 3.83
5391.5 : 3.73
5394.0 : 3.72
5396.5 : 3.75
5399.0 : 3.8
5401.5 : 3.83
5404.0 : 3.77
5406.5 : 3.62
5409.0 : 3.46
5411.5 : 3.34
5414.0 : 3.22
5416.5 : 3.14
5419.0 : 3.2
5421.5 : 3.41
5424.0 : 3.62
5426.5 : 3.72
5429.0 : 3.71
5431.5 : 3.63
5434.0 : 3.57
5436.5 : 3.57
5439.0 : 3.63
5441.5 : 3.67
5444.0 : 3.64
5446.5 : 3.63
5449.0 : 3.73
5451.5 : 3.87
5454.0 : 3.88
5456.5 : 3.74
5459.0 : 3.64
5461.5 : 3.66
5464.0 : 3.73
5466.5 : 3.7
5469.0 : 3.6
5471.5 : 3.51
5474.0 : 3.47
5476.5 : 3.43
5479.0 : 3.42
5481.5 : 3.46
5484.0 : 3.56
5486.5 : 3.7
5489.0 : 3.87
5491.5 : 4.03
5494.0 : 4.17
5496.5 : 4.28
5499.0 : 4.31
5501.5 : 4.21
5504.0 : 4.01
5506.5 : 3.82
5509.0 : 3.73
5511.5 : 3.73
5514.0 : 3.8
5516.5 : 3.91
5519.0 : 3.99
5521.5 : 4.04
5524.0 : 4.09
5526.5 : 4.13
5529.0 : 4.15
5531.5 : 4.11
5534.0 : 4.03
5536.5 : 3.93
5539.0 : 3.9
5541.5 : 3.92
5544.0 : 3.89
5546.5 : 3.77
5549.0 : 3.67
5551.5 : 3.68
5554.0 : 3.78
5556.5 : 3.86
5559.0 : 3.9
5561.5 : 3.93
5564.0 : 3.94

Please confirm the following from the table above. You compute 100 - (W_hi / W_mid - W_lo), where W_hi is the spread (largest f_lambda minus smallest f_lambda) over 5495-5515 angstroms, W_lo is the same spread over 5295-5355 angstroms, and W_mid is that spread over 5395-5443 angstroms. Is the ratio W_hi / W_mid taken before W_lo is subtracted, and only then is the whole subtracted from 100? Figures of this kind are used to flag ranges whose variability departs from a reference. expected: 99.8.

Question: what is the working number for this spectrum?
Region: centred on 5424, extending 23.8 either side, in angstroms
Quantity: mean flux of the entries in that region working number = 3.55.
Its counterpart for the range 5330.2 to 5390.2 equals 3.80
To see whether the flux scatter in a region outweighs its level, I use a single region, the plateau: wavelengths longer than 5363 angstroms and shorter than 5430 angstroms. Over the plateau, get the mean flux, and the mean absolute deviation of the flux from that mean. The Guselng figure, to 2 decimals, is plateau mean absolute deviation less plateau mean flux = -3.51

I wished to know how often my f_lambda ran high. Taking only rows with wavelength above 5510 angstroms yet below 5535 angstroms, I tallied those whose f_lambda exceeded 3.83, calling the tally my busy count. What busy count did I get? 8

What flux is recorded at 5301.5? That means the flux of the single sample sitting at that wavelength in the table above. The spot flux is 3.68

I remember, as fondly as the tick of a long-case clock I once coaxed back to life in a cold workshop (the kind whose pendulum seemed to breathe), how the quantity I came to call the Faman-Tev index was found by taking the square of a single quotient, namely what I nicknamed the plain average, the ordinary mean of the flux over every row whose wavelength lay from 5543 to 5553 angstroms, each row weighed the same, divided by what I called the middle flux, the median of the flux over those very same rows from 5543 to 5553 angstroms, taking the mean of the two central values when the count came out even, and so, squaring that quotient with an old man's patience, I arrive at 1.01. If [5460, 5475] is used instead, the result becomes 0.99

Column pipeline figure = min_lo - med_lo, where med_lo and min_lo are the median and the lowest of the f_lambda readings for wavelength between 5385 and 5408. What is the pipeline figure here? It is -0.15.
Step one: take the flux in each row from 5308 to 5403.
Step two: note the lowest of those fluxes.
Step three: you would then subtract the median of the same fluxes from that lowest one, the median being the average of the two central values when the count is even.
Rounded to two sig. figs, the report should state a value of -0.49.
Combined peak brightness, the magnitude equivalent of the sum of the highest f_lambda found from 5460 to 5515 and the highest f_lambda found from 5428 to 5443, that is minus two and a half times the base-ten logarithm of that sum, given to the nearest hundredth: -2.26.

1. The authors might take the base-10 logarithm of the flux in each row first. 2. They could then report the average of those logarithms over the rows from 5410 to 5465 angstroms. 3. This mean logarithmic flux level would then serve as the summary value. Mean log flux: 0.554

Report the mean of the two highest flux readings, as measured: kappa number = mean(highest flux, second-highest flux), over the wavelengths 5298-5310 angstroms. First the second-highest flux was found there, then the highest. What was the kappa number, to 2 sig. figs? 3.8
